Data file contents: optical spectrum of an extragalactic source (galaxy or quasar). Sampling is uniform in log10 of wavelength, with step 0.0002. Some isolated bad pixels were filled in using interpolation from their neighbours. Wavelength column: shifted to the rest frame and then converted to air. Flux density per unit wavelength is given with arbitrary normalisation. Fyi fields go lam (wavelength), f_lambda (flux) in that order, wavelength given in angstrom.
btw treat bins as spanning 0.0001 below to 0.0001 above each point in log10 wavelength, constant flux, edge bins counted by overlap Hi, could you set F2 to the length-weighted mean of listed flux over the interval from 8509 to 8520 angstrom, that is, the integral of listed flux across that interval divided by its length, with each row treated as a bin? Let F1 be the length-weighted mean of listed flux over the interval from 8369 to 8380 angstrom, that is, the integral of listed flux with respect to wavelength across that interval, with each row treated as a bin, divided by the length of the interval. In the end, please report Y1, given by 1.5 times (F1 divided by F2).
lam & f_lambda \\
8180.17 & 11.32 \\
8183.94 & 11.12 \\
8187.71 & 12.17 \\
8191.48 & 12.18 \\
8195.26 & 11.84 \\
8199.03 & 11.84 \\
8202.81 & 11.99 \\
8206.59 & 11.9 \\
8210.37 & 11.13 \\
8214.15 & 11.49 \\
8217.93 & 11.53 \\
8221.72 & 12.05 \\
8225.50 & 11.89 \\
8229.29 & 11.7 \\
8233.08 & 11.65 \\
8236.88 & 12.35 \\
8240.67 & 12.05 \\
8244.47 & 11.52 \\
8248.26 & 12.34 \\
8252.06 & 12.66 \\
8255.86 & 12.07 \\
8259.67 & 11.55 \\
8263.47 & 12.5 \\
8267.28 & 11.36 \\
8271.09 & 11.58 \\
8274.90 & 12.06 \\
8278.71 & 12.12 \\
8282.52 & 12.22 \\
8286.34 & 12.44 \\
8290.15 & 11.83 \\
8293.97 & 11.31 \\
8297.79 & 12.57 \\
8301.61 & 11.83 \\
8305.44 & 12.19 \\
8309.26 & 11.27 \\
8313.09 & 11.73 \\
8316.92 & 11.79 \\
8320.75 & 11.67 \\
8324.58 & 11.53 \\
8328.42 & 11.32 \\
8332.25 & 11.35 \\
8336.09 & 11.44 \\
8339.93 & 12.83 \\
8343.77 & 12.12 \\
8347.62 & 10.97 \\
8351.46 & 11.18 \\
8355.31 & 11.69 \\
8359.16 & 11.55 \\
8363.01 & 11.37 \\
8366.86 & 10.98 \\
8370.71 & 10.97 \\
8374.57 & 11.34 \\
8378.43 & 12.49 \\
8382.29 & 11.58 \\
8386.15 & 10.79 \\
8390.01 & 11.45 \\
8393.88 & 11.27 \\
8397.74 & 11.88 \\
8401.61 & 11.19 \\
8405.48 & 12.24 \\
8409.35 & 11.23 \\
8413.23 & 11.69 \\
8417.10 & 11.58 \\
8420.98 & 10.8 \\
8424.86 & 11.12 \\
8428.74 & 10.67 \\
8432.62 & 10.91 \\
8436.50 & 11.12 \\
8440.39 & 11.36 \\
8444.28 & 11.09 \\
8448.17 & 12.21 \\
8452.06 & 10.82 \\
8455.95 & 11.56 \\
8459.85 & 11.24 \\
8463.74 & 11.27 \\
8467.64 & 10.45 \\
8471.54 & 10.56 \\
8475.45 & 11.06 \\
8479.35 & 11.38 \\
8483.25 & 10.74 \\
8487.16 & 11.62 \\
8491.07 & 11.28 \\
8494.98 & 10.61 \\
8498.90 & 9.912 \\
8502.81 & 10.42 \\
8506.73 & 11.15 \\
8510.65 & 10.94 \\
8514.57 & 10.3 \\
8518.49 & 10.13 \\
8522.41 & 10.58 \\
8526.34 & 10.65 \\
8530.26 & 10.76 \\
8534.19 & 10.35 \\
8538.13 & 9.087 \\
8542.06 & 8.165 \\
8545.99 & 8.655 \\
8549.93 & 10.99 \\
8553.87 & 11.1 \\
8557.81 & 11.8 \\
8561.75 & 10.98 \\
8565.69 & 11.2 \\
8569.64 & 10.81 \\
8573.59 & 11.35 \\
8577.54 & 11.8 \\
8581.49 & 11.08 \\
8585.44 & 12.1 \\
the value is 1.66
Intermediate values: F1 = 11.6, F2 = 10.5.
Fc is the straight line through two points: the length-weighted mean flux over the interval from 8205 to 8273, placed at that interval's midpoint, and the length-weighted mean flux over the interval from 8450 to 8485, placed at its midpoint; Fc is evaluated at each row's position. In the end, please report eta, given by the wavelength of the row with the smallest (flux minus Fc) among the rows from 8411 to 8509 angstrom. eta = 8498.90 angstrom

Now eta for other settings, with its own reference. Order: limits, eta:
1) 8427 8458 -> 8428.74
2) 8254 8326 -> 8267.28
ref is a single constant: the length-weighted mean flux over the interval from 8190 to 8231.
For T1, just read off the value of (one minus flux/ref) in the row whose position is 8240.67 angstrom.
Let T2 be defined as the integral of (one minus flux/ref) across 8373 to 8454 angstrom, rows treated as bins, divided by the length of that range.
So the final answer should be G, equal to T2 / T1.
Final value -1.4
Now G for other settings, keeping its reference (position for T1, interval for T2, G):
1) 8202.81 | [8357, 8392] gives -1.7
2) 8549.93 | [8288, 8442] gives 0.3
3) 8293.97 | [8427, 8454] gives 1.3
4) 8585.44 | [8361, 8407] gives -1.0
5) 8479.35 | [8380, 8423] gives 0.9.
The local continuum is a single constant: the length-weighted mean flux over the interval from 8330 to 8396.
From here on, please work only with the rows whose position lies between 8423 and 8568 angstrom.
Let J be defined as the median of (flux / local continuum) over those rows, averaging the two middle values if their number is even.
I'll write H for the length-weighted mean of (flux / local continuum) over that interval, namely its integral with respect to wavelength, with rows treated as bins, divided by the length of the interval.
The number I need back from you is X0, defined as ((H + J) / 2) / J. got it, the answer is 0.99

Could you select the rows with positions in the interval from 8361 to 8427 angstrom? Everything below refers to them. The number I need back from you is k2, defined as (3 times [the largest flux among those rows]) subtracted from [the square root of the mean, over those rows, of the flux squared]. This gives -26.1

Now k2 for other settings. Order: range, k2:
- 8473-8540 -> -24.2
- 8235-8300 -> -25.9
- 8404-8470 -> -25.5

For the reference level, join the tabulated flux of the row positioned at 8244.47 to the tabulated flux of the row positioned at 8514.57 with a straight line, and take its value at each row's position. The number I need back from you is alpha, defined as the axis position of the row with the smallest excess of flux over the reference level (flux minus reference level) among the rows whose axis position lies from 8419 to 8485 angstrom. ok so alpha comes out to 8467.64 angstrom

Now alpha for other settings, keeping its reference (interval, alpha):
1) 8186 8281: 8210.37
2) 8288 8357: 8347.62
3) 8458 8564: 8542.06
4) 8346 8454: 8386.15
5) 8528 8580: 8542.06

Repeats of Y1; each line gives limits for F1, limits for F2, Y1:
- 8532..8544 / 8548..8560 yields 1.23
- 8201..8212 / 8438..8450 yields 1.52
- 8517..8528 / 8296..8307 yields 1.29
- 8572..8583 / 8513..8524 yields 1.66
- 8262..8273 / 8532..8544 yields 1.92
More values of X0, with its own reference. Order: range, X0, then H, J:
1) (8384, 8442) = 1.00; 0.98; 0.98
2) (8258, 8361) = 1.00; 1.02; 1.02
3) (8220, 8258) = 1.00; 1.05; 1.05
